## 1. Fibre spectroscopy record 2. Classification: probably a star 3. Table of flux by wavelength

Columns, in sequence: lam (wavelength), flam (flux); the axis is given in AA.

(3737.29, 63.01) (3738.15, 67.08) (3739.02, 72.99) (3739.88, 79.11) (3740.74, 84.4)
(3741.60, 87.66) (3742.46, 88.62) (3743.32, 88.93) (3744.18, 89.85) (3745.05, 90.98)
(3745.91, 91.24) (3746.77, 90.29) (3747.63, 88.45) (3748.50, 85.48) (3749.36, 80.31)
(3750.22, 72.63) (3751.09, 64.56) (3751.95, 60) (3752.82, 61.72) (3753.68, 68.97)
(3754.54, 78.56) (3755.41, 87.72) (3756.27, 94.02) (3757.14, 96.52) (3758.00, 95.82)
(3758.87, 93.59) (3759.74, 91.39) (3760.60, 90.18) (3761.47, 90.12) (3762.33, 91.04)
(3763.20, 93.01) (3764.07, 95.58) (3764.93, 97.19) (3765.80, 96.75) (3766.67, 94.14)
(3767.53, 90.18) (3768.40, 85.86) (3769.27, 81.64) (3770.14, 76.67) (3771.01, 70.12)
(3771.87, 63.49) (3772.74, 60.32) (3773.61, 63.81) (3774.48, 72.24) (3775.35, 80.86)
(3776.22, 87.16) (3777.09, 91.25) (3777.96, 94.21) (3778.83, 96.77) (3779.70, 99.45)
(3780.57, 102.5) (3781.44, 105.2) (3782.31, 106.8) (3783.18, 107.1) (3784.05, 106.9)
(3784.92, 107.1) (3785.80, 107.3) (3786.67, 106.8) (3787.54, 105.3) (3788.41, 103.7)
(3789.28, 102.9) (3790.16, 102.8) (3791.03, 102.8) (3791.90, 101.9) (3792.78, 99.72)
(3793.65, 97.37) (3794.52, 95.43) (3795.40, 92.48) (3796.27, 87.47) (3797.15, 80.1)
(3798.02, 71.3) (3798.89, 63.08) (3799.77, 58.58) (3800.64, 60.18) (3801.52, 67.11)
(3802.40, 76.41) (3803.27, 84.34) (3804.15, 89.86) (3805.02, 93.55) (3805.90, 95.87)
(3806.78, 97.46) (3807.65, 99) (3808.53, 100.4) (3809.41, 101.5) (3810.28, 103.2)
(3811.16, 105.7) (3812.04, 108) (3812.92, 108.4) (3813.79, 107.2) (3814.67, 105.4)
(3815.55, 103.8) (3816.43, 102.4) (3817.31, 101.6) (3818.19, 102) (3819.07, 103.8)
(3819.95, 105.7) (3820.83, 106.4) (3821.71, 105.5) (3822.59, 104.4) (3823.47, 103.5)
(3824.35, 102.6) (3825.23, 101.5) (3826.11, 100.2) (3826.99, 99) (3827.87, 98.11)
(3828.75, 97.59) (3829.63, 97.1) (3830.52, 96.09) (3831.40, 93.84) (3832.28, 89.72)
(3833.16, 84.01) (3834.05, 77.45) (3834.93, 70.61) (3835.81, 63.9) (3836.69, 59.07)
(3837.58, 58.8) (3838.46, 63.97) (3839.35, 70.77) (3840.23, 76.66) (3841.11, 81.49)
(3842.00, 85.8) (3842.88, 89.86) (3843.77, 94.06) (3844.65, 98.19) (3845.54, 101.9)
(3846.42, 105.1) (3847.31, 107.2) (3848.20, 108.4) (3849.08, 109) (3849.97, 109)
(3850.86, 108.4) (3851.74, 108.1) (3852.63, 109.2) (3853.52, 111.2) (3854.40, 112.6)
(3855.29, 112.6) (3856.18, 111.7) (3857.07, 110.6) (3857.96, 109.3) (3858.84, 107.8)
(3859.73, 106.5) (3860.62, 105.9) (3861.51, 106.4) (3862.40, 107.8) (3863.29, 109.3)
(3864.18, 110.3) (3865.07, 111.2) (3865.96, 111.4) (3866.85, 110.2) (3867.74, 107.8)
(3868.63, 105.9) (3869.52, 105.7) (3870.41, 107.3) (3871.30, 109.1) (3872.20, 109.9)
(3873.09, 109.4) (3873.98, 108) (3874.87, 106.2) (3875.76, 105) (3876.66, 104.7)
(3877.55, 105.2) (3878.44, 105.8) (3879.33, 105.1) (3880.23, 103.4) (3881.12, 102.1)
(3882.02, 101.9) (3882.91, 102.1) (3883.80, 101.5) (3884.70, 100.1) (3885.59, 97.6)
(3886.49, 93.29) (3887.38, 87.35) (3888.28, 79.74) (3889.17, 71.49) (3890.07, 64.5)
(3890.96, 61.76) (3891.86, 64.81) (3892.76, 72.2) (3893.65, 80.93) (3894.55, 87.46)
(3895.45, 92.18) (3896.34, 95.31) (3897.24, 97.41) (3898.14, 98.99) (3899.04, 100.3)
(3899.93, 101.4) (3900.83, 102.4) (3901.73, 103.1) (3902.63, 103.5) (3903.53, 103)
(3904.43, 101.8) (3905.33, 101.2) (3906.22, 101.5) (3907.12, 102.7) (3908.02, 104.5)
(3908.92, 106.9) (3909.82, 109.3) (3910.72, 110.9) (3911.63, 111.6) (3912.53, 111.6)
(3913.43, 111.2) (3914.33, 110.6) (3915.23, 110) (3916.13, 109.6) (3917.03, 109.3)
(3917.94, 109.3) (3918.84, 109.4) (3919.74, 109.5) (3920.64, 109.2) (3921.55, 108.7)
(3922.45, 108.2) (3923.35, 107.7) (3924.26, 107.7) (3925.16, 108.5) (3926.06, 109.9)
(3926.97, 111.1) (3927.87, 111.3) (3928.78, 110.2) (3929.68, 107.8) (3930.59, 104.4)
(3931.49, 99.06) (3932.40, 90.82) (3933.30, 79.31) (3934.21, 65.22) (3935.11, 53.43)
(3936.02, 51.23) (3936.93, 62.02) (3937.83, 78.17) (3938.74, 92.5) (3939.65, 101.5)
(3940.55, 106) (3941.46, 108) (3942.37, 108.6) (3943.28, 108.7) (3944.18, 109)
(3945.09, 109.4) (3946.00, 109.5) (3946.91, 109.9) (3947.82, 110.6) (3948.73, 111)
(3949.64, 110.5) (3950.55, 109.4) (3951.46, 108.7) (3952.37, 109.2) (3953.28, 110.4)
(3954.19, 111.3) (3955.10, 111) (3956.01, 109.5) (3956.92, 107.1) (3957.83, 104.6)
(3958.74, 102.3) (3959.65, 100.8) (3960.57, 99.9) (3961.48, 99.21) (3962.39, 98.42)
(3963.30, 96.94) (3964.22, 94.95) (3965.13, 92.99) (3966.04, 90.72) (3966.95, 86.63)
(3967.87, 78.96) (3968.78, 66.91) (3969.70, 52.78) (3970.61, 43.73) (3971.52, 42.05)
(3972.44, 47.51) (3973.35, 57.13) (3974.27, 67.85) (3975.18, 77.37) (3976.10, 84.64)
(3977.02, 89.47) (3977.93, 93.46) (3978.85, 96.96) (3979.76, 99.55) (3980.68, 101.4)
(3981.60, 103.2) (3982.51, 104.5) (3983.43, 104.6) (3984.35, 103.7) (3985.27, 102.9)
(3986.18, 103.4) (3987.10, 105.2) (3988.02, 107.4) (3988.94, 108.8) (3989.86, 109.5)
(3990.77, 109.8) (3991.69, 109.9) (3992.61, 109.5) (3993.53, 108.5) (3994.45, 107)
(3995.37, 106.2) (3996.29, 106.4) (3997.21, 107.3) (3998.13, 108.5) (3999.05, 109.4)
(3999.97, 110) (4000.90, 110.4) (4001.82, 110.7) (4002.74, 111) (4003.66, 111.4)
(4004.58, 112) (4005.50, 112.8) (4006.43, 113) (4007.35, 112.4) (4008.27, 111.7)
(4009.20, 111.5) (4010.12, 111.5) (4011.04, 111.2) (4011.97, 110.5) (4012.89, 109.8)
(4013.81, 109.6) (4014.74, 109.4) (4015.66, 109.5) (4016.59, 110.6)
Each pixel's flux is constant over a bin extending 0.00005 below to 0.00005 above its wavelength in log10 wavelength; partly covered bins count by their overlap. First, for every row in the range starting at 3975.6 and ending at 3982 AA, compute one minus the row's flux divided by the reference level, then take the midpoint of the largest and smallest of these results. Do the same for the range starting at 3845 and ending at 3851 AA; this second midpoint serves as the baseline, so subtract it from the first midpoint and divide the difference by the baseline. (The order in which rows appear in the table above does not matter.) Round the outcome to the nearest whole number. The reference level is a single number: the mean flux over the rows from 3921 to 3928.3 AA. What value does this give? 3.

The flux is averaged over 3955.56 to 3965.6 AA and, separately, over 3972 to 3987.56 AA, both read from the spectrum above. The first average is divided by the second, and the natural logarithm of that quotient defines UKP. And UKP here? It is 0.10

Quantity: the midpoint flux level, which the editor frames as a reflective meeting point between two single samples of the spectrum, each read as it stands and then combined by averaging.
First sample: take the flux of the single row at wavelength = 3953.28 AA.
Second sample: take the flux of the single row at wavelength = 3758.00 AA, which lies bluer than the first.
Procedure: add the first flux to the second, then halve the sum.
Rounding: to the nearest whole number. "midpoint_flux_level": 103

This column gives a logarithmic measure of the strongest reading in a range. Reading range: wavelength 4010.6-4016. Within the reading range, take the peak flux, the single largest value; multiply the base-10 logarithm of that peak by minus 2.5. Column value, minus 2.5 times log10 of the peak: -5.12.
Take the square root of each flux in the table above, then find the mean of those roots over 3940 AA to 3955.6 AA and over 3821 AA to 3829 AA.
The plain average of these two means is 10.3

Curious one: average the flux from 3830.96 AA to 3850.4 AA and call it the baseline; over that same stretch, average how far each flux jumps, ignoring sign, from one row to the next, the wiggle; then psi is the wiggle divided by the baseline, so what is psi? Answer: 0.05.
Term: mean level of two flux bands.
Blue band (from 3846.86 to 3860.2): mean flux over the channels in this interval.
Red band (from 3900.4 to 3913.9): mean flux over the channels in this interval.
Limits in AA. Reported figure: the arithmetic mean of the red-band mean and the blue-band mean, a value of 108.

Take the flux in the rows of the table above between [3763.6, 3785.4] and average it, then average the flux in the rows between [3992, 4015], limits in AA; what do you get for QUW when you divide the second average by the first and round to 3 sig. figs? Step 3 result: 1.23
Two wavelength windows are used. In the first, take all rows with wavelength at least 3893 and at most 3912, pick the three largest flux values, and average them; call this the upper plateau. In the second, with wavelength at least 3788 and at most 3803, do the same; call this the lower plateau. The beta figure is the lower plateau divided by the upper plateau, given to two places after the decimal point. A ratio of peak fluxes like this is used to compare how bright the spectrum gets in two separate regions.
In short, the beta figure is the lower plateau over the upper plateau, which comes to 0.93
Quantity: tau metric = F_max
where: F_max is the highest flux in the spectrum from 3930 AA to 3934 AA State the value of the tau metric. 104.4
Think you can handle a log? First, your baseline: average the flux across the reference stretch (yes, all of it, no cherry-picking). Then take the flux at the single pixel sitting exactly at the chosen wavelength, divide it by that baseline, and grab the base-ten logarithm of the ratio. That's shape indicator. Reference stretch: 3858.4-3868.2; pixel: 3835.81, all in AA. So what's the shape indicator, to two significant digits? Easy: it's -0.23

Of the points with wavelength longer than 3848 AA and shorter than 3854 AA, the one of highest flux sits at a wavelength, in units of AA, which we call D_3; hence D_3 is 3853.52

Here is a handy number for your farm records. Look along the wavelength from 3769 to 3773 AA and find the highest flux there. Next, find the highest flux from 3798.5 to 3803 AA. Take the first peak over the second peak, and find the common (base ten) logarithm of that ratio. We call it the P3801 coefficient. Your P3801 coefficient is 0.029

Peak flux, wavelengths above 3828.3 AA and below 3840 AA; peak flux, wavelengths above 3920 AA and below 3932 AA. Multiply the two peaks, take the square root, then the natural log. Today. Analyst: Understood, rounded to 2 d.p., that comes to 4.65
